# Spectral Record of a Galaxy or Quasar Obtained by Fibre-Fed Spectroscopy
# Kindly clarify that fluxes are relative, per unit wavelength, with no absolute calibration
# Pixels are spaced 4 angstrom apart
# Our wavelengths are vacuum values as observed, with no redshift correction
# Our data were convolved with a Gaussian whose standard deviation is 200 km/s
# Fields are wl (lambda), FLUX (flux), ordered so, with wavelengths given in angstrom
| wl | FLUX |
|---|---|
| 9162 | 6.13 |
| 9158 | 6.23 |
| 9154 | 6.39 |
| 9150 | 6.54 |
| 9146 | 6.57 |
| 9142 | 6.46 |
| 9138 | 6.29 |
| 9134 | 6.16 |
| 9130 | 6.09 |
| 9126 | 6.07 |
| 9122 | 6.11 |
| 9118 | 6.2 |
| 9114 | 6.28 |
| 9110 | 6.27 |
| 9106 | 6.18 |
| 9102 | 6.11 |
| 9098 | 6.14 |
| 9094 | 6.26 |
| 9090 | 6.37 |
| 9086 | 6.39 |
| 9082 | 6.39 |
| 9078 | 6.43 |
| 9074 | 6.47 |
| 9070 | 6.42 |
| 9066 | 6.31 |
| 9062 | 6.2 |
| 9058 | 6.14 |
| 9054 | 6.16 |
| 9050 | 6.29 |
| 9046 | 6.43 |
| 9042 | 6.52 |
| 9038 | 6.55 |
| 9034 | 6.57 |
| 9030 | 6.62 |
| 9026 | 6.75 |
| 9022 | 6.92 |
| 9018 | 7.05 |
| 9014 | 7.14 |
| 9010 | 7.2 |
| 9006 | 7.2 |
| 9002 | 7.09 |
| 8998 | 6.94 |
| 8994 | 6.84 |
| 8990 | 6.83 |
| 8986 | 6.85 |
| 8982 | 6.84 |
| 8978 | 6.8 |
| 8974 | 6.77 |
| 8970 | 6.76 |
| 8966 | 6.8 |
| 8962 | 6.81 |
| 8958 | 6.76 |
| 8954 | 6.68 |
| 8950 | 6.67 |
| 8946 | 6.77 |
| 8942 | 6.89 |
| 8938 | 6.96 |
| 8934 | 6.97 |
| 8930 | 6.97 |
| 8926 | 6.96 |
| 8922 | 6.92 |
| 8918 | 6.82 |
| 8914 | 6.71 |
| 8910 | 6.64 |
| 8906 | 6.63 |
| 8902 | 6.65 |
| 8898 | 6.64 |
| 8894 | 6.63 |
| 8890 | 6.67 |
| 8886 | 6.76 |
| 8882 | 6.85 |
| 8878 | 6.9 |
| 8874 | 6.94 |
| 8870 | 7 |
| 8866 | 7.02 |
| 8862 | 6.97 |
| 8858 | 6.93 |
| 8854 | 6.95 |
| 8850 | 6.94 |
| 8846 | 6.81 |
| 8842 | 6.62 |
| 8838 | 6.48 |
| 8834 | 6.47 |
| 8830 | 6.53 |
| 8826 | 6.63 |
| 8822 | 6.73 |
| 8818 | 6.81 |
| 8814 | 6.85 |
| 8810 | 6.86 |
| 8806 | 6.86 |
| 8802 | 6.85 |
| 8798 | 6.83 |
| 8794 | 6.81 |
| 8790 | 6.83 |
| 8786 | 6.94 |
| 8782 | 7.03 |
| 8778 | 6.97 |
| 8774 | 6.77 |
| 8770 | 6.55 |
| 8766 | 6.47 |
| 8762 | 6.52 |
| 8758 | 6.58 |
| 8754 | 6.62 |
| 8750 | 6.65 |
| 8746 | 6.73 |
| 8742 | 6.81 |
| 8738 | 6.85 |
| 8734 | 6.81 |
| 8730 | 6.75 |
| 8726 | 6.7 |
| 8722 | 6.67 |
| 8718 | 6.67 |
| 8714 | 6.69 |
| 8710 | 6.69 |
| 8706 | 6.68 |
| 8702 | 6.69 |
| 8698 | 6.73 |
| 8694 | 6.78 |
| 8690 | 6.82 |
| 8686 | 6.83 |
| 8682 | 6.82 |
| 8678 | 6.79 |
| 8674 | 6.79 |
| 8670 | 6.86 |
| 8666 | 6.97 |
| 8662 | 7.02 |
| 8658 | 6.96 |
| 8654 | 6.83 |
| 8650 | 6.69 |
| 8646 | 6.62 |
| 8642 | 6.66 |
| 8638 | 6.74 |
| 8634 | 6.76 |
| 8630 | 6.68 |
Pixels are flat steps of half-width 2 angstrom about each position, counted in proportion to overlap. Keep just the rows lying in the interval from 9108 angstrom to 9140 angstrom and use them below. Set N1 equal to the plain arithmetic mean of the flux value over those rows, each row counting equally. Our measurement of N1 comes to 6.18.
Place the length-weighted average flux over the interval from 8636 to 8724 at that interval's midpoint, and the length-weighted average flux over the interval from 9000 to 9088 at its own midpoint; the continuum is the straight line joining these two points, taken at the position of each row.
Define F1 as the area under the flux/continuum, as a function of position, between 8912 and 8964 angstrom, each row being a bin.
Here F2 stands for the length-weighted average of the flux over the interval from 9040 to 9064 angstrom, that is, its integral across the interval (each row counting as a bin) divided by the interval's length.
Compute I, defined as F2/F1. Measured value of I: 0.118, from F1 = 53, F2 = 6.29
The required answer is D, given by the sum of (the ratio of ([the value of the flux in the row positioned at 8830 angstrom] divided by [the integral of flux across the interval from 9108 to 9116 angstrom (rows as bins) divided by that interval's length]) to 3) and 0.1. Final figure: 0.447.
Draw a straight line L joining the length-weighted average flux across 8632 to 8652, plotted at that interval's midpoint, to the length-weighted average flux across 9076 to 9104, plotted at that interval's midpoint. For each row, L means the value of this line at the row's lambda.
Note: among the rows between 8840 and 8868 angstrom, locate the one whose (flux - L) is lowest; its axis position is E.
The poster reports 8842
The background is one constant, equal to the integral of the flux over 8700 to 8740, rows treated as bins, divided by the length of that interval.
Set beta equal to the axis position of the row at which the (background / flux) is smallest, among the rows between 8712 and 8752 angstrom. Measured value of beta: 8738 angstrom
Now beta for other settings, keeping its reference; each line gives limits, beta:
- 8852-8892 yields 8866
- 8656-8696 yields 8662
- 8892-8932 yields 8930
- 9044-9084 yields 9074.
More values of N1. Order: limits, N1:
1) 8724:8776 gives 6.68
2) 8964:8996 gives 6.81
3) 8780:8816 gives 6.87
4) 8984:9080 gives 6.66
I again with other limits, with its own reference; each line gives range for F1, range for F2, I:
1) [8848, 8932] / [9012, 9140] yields 0.074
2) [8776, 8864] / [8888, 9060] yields 0.076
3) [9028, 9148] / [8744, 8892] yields 0.059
